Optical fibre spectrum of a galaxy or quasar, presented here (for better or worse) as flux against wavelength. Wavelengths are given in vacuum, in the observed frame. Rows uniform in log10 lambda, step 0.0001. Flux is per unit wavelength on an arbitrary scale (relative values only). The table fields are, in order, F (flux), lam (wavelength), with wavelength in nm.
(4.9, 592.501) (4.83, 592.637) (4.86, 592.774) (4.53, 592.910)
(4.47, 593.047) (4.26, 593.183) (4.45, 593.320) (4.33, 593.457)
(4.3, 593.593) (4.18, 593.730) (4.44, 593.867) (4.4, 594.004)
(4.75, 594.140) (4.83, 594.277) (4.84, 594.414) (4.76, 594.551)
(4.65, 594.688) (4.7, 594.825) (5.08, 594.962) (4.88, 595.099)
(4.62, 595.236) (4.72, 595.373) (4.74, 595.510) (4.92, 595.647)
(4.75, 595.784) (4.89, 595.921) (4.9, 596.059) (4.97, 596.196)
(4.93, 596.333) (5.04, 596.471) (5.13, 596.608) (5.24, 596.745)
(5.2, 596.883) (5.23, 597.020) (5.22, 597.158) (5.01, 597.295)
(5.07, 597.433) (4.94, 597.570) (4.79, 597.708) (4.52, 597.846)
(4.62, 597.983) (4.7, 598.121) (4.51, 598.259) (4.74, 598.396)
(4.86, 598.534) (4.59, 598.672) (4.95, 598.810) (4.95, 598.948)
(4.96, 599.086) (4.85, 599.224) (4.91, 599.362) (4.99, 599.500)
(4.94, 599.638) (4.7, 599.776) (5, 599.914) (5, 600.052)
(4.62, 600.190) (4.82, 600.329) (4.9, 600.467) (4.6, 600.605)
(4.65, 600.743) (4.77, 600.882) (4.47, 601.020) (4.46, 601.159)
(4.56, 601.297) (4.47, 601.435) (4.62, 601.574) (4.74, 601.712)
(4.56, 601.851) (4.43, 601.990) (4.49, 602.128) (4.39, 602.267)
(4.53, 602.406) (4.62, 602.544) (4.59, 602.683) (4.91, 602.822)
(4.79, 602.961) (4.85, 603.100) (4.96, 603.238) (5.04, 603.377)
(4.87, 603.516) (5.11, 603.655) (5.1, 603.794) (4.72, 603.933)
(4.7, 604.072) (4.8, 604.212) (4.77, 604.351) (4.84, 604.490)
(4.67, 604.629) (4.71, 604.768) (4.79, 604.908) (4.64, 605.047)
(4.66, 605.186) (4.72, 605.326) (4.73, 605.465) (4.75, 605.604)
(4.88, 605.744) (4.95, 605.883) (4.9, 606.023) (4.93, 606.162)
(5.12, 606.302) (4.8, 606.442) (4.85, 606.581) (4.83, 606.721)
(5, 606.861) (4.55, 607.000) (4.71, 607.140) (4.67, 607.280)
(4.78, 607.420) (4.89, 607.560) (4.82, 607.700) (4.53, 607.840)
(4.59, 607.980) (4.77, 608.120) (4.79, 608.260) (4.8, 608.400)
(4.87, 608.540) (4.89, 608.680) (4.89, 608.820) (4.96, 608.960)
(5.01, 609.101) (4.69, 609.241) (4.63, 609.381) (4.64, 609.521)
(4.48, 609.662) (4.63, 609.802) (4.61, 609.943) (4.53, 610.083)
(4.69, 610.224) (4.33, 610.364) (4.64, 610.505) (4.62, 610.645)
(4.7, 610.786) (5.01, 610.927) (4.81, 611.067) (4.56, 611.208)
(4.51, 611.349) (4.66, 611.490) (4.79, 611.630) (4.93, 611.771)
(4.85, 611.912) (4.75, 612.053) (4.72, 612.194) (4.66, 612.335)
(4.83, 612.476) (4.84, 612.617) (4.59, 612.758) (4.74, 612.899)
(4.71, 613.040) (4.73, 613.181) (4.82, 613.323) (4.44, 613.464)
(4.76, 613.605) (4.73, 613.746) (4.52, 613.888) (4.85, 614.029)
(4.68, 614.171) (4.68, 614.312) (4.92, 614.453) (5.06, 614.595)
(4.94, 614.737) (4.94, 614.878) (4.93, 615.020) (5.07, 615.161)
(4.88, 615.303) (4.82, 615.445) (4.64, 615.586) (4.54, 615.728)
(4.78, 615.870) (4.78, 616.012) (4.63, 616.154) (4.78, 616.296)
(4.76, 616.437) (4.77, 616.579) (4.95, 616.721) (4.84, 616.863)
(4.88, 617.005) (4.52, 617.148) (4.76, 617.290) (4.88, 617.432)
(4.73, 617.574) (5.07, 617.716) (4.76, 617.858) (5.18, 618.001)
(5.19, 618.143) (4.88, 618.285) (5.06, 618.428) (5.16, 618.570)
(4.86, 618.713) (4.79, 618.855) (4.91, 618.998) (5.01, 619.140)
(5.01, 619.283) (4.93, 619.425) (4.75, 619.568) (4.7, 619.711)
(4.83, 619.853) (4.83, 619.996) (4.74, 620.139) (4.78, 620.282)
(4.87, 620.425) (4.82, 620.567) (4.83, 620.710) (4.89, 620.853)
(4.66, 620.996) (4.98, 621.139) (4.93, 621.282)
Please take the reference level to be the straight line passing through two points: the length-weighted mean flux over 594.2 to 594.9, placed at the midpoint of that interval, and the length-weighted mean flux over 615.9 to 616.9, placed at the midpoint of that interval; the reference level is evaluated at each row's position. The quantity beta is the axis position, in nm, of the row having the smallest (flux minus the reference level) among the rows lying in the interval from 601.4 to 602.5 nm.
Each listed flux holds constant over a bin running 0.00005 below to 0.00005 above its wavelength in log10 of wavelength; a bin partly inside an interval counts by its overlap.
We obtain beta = 602.267 nm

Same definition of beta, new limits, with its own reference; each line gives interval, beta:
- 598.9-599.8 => 599.776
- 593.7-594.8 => 593.730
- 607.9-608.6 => 607.980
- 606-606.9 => 606.442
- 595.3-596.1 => 595.373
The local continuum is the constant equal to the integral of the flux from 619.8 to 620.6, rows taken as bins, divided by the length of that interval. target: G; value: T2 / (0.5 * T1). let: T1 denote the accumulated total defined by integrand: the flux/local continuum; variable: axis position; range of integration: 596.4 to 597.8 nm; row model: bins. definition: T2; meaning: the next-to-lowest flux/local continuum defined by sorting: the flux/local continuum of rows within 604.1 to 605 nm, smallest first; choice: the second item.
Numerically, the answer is 1.3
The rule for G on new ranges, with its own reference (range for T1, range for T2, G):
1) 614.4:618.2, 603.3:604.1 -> 0.5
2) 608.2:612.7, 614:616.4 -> 0.4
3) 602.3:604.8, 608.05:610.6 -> 0.7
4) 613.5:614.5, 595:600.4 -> 1.9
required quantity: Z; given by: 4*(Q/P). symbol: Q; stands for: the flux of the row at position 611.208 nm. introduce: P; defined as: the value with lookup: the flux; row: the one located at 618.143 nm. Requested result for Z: 3.51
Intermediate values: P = 5.19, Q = 4.56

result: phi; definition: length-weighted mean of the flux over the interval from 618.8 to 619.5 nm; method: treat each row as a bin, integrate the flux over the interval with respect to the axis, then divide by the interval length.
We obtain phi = 4.93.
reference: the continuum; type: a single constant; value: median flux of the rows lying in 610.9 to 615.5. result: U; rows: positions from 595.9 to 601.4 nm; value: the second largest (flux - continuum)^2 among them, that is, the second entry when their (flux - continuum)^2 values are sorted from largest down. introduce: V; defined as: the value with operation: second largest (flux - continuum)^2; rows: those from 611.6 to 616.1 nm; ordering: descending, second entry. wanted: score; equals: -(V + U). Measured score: -0.272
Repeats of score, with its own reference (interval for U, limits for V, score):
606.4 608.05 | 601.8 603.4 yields -0.187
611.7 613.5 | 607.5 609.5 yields -0.088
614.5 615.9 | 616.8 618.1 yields -0.151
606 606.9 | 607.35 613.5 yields -0.167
